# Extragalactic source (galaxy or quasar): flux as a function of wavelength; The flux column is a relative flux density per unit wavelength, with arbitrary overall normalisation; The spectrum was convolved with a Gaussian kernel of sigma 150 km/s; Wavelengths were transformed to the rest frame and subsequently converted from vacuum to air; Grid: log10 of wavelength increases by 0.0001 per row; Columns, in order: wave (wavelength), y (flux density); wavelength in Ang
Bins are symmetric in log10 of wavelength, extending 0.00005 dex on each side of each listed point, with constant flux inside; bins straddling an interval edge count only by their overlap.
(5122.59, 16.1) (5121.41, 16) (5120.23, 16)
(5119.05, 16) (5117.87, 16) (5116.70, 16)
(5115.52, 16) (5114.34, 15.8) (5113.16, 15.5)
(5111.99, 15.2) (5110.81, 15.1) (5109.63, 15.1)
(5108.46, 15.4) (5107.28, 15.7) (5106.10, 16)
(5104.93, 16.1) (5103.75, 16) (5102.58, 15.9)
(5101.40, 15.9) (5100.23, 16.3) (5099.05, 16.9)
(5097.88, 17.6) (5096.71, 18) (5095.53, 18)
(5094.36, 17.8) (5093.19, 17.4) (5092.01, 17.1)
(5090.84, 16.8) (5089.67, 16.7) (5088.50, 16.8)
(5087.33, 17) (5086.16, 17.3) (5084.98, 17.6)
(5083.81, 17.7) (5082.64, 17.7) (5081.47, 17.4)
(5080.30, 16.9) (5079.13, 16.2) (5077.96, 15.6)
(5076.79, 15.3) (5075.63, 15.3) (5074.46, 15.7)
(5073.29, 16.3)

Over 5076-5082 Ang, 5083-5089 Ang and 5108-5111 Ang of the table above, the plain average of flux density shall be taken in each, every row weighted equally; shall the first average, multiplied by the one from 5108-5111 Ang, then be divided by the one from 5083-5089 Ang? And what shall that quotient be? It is 14.3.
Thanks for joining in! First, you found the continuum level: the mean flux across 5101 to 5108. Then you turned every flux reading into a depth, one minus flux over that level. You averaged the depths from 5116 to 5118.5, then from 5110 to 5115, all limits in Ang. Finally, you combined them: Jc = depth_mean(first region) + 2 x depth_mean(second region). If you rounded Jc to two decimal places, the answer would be 0.06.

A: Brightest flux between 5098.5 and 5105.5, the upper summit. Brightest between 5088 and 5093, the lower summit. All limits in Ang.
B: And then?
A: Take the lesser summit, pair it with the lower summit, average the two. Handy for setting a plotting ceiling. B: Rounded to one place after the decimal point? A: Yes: 17.0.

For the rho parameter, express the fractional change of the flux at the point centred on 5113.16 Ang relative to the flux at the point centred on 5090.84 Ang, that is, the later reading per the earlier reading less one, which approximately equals -0.08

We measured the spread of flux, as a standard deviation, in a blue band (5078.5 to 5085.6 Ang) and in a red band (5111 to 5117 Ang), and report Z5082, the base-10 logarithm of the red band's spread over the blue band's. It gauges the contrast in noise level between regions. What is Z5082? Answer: -0.24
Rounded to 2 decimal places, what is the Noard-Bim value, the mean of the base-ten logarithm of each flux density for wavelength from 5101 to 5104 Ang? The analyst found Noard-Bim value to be 1.20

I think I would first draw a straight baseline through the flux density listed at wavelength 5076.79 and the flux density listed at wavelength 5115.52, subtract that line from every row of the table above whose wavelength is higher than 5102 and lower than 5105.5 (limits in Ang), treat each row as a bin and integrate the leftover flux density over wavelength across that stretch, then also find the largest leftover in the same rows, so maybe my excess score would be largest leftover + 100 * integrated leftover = 75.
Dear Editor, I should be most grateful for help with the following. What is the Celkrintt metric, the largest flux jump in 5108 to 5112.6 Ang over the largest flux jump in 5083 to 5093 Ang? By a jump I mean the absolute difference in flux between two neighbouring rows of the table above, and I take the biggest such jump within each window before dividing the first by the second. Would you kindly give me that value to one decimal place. 1.0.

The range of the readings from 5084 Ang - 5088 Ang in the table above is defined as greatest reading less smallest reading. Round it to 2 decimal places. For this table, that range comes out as 0.60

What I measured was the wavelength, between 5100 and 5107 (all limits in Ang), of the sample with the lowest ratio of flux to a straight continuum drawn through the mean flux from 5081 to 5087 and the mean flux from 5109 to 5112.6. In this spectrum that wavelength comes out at 5101.40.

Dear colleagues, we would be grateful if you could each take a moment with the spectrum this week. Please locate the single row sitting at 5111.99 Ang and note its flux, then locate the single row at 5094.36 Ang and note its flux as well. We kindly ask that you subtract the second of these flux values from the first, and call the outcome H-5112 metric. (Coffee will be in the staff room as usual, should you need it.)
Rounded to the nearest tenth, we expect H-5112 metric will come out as -2.6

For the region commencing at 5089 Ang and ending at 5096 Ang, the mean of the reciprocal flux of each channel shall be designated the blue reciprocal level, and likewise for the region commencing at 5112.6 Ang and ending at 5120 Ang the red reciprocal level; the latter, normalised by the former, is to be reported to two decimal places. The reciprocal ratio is 1.09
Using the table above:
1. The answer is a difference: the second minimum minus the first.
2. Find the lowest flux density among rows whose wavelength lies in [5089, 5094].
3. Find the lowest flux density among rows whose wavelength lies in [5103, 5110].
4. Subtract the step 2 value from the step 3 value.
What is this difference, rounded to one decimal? -1.6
